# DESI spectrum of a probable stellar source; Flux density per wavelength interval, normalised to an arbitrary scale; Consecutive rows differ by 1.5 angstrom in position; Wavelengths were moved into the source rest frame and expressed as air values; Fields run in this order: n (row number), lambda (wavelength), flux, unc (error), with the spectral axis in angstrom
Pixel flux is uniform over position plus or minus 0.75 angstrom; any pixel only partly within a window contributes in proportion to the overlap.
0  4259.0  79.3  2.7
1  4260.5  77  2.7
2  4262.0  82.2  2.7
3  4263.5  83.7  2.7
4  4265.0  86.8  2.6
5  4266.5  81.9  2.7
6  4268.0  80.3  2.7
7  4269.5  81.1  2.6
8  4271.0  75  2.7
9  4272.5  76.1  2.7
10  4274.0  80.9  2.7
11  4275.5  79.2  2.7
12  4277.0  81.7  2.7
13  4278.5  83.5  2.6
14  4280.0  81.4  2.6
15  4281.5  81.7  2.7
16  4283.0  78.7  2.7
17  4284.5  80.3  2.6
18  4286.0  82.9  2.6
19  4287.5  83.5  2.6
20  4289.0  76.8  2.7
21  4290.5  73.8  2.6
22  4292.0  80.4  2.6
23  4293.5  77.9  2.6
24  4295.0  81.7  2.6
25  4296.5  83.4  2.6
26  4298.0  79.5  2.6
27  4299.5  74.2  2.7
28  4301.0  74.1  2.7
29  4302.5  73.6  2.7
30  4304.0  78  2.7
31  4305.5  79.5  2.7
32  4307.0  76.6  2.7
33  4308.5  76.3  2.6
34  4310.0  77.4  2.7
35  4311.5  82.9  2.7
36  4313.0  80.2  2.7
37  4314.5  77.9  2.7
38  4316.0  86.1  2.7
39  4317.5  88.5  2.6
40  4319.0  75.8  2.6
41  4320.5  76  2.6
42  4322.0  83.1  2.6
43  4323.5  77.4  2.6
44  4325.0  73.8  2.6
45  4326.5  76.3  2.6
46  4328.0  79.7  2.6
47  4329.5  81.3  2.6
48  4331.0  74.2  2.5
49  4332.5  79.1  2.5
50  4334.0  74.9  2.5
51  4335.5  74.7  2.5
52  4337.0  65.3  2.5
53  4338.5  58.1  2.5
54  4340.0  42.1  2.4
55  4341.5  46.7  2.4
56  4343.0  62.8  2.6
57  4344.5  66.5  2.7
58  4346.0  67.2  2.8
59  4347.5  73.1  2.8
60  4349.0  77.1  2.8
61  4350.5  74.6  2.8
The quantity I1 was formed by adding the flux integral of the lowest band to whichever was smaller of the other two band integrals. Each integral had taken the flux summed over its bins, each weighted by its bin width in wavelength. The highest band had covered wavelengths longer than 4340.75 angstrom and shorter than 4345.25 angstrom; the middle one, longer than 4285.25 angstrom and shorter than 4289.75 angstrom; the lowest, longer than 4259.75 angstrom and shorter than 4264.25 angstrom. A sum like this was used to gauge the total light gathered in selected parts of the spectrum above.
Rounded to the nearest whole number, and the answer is 628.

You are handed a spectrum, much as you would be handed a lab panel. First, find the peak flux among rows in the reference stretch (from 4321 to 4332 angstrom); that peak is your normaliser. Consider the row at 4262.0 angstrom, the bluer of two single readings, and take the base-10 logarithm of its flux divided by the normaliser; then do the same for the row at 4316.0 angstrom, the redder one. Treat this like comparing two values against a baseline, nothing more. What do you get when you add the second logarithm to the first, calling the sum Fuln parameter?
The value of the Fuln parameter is 0.01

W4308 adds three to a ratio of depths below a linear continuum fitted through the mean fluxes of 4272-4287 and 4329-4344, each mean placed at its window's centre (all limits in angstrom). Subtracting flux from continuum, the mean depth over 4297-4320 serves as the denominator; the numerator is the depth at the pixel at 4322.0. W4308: 5.4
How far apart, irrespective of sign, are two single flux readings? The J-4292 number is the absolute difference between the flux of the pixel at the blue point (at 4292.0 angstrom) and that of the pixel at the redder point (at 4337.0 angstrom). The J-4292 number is 15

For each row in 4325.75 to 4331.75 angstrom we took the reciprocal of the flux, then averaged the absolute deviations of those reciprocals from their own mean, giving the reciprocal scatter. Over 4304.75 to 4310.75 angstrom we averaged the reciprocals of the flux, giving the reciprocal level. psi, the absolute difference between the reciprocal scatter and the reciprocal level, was 0.0125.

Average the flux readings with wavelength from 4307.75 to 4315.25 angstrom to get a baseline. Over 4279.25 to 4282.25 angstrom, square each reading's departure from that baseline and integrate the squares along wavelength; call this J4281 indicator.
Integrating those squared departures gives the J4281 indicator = 21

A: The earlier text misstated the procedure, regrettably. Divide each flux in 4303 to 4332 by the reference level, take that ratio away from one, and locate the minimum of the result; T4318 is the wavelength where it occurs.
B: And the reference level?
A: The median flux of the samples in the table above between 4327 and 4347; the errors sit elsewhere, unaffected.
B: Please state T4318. 4317.5 angstrom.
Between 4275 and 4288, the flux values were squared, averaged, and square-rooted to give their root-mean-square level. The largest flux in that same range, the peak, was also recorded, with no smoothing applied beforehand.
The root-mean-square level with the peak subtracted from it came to -2.0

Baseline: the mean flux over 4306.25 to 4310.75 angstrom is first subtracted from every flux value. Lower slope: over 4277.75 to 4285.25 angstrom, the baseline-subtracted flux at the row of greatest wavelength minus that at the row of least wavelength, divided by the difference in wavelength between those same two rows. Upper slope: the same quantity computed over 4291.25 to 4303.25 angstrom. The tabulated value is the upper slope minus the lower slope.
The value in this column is -0.1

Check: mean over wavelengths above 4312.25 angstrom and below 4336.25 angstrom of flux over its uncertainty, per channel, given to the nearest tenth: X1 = 30.3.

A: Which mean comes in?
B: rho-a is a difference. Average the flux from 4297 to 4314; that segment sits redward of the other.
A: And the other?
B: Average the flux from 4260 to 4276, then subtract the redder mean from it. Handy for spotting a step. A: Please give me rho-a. 2.9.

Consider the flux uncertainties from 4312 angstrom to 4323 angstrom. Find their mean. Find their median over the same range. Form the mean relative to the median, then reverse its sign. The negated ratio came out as -1.02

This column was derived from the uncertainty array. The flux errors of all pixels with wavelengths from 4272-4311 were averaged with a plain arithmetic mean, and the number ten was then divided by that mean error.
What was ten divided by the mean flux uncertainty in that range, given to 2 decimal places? 3.77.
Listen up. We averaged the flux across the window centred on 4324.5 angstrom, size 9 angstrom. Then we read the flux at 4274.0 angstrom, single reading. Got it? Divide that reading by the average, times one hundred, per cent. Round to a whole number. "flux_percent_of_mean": 104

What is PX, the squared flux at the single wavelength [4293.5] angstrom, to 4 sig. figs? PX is 6068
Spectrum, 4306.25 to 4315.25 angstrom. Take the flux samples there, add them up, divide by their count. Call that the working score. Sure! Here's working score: 79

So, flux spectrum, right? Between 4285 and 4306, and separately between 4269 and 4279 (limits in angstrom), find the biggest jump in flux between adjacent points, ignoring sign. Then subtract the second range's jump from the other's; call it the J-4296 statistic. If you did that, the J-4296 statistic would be 1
